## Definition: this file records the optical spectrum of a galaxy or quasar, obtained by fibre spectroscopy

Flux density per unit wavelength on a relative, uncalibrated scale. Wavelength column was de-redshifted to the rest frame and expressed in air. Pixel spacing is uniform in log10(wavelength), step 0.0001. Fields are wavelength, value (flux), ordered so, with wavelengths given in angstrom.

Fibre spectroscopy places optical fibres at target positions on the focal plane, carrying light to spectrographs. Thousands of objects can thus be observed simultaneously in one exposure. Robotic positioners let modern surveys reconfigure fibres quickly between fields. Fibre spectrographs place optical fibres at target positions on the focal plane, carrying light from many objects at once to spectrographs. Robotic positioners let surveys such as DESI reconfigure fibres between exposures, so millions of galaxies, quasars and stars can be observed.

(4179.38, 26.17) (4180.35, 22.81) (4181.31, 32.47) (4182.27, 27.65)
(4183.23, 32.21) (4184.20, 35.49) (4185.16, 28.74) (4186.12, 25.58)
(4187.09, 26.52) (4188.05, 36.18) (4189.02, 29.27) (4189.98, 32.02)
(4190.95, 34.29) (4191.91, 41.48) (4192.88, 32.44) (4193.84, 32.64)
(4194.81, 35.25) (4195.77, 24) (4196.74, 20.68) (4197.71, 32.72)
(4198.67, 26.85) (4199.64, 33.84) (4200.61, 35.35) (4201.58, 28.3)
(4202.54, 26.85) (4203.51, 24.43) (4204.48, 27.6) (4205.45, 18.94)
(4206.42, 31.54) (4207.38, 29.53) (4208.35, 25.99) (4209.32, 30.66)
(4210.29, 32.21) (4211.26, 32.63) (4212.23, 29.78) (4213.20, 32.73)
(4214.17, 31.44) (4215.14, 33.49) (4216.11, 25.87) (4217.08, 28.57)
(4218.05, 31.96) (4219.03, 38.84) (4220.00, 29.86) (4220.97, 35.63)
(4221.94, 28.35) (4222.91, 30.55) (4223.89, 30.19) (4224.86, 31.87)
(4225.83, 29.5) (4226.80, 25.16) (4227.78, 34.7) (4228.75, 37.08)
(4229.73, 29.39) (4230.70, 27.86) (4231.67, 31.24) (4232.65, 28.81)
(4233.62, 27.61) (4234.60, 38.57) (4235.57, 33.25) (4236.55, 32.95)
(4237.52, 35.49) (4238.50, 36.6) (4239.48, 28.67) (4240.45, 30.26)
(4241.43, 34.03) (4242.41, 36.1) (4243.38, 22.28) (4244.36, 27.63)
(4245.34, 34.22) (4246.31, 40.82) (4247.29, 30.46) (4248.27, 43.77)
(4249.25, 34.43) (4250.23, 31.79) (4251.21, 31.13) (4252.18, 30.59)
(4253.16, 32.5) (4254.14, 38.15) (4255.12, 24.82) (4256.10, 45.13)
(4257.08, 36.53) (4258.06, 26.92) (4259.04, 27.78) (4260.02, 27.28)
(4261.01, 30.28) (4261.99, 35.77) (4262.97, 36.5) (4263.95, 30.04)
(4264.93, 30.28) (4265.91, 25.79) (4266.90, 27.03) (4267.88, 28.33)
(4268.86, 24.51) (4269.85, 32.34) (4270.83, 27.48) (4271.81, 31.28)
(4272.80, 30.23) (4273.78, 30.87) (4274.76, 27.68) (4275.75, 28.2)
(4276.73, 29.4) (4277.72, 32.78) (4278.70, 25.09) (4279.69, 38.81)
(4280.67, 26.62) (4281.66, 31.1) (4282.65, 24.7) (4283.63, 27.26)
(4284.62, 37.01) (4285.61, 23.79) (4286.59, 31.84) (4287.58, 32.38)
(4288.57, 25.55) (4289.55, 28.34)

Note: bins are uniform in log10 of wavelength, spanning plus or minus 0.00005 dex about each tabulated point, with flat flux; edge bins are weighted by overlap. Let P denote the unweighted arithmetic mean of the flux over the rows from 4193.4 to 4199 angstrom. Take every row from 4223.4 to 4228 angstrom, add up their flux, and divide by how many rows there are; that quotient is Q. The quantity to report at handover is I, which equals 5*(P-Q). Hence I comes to -8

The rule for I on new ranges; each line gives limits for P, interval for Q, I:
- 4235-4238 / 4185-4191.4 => 18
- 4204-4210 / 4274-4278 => -11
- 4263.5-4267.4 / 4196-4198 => 8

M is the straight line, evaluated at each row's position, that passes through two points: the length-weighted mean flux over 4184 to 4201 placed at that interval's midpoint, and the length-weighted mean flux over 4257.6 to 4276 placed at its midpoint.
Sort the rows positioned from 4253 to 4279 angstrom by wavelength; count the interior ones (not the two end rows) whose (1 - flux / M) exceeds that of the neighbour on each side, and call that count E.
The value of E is 9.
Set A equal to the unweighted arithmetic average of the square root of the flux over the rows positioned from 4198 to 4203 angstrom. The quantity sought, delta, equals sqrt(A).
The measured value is 2.34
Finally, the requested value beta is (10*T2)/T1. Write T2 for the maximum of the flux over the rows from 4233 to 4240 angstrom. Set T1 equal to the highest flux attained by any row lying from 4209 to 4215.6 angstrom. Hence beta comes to 11.5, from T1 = 33.49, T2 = 38.57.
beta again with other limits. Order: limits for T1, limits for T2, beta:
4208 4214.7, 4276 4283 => 11.9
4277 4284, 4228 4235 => 9.9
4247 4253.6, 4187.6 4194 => 9.5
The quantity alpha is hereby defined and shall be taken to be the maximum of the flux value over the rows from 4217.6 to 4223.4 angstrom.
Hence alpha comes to 38.84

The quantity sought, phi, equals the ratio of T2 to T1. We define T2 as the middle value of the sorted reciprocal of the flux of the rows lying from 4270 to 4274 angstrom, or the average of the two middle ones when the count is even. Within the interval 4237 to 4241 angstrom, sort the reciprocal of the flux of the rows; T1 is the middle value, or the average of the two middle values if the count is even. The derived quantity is 1.07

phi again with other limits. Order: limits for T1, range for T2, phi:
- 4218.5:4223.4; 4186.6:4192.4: 0.92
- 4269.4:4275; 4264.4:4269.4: 1.13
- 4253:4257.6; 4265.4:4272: 1.33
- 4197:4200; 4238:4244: 1.02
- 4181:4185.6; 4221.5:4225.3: 1.06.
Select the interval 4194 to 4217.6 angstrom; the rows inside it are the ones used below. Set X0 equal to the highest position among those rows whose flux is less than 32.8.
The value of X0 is 4217.08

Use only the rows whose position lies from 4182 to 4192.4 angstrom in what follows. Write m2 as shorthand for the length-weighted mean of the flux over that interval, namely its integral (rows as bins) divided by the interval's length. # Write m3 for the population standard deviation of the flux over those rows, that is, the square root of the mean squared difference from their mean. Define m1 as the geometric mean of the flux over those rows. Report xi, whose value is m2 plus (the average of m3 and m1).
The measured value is 49.9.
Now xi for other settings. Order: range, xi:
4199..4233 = 47.2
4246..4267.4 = 51.4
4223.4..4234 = 47.0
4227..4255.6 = 51.0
